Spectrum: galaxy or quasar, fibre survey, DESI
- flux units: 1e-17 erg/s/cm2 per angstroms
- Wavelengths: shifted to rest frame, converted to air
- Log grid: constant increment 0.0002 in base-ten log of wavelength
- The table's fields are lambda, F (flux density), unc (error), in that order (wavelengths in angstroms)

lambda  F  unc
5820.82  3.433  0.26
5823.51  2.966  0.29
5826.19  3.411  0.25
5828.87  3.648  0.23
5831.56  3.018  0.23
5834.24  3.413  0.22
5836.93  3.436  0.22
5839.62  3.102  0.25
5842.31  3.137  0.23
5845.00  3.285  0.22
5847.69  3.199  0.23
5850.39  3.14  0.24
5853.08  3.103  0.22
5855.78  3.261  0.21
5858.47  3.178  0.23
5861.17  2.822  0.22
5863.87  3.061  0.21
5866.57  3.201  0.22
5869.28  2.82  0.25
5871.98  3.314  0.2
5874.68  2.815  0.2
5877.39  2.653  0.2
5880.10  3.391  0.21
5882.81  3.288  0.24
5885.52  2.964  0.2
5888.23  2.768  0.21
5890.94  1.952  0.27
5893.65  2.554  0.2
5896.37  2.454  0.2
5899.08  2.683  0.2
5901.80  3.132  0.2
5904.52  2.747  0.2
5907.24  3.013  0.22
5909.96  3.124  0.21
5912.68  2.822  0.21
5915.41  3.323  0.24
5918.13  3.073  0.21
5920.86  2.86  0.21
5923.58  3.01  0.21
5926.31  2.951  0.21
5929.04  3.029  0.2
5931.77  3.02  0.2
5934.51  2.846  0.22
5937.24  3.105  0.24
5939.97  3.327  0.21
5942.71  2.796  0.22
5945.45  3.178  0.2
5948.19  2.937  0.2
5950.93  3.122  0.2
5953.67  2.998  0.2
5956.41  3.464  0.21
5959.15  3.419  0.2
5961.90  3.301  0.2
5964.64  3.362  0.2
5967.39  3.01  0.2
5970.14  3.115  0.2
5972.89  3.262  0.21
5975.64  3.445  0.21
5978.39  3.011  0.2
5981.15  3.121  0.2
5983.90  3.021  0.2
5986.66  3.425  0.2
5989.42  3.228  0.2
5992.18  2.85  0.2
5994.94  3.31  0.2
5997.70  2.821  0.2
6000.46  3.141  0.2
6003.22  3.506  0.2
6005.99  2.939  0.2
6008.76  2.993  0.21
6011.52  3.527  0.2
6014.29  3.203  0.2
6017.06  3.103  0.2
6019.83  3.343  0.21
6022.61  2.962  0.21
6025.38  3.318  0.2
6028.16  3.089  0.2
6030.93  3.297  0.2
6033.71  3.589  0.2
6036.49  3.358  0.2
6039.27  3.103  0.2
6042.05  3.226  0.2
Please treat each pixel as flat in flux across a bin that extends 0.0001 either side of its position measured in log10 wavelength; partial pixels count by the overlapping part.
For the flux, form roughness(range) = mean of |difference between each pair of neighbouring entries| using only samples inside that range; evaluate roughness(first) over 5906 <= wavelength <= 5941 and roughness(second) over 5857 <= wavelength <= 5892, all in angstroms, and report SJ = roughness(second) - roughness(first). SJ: 0.18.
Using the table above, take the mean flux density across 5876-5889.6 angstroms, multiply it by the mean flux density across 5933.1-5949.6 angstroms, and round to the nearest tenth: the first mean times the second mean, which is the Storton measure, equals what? 9.1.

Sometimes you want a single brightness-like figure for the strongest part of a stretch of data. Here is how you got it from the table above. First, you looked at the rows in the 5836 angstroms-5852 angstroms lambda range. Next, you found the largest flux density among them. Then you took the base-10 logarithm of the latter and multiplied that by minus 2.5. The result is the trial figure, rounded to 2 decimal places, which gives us -1.34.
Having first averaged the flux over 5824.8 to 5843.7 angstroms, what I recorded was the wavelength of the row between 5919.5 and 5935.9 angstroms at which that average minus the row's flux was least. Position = 5929.04 angstroms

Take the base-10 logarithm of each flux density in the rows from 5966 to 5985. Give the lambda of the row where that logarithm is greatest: 5975.64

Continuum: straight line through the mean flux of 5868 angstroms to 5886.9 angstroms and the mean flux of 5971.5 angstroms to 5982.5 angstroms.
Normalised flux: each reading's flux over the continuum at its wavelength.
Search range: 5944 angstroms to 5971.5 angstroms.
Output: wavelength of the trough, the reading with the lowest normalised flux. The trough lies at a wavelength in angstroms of 5948.19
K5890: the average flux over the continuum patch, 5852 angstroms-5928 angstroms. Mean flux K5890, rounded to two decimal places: 2.94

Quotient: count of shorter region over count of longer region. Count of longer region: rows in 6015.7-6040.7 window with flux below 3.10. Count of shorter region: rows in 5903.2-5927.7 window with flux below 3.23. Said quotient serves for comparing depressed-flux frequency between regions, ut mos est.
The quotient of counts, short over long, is 4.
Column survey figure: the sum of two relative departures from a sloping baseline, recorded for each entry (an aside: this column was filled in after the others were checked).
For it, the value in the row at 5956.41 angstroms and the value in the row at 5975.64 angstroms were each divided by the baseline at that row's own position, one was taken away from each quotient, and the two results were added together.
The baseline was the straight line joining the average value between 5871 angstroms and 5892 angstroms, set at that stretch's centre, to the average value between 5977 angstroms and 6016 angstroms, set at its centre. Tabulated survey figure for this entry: 0.24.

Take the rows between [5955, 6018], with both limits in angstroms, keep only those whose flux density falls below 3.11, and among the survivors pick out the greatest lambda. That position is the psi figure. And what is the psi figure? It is 6017.06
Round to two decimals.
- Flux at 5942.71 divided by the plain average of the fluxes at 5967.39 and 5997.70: 0.96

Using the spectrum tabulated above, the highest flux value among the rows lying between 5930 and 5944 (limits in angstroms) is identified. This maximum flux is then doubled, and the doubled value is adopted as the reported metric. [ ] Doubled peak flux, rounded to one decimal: 6.7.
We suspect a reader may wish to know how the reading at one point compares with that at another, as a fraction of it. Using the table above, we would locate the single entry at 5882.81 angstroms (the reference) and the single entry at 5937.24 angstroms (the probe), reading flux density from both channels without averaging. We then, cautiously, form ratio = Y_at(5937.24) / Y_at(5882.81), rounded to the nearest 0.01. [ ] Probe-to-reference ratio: 0.94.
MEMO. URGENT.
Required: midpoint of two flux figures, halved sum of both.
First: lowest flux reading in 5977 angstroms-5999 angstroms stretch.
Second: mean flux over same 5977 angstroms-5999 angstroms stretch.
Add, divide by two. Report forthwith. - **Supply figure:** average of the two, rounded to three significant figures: 2.96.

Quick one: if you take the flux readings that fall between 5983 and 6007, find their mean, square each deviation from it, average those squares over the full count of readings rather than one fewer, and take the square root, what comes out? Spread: 0.23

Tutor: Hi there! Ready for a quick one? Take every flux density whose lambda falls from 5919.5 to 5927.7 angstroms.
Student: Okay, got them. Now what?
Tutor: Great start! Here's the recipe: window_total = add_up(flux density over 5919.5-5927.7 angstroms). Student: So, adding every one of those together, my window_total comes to 8.82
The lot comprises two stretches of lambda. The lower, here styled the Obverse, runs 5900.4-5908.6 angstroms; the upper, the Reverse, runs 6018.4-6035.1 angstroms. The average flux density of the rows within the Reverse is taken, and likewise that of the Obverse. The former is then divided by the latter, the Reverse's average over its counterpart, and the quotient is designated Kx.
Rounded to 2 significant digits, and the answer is 1.1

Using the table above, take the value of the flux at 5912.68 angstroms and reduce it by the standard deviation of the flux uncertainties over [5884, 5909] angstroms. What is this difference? 2.80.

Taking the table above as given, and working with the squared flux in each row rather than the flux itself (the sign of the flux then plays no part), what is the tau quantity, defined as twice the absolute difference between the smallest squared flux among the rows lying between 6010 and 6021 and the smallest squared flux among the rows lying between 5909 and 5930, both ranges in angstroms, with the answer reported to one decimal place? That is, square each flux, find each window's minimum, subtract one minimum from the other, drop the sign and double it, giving 3.3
